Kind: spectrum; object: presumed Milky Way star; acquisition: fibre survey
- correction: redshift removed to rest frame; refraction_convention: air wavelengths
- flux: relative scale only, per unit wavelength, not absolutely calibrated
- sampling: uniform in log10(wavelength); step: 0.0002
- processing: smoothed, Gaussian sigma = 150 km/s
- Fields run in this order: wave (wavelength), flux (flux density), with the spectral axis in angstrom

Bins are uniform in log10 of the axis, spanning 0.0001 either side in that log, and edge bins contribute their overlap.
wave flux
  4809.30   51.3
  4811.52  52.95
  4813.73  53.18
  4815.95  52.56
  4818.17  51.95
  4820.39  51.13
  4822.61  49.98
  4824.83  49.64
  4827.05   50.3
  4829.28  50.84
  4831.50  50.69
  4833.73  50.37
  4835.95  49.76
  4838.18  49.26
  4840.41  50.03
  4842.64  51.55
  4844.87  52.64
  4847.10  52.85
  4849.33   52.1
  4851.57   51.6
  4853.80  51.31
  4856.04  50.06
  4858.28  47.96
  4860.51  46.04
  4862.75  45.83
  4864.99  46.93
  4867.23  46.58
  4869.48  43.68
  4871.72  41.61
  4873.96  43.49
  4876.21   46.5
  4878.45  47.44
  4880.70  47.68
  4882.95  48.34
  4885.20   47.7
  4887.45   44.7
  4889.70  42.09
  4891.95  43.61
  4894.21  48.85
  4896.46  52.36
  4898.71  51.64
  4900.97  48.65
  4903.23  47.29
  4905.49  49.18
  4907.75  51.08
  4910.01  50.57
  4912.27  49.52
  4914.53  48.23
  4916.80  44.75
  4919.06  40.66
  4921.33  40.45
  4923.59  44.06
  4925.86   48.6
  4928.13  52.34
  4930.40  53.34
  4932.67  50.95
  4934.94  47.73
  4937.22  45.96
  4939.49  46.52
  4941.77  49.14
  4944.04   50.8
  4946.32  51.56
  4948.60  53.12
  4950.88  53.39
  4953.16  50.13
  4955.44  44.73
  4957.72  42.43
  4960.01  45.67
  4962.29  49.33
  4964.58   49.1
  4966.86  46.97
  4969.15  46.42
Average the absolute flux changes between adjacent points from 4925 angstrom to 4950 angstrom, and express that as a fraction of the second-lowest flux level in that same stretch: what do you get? 0.041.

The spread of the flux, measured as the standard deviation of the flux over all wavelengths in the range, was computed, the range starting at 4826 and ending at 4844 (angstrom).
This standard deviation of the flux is 0.7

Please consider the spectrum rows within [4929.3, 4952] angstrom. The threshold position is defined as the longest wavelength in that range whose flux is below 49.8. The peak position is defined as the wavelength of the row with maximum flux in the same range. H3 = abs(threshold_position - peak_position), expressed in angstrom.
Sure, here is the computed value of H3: 9.1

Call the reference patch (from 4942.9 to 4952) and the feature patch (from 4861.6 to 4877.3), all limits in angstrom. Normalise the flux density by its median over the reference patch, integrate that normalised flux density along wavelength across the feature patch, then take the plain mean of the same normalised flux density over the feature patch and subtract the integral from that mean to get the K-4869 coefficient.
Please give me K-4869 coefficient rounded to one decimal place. -12.6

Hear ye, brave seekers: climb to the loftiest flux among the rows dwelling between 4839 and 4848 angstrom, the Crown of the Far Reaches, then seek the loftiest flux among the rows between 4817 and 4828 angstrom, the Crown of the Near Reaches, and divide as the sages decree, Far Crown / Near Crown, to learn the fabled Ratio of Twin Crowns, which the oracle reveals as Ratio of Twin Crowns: 1.02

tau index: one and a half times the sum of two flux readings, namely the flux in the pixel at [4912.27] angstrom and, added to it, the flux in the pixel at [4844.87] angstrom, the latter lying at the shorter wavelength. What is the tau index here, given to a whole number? 153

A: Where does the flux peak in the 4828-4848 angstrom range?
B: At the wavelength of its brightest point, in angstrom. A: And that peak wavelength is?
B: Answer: 4847.10 angstrom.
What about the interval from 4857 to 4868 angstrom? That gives 4858.28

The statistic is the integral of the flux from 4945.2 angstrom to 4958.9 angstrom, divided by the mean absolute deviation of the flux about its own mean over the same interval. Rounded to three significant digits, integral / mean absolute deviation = 179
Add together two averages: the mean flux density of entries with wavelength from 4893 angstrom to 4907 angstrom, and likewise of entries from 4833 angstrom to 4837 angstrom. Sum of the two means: 100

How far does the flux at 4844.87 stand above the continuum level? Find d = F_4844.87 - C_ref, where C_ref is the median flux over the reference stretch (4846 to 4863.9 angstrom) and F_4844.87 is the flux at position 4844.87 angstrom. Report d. 2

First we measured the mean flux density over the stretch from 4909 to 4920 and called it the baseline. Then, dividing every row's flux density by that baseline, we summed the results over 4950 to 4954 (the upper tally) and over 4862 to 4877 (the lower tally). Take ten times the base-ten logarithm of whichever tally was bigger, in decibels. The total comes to 8.3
